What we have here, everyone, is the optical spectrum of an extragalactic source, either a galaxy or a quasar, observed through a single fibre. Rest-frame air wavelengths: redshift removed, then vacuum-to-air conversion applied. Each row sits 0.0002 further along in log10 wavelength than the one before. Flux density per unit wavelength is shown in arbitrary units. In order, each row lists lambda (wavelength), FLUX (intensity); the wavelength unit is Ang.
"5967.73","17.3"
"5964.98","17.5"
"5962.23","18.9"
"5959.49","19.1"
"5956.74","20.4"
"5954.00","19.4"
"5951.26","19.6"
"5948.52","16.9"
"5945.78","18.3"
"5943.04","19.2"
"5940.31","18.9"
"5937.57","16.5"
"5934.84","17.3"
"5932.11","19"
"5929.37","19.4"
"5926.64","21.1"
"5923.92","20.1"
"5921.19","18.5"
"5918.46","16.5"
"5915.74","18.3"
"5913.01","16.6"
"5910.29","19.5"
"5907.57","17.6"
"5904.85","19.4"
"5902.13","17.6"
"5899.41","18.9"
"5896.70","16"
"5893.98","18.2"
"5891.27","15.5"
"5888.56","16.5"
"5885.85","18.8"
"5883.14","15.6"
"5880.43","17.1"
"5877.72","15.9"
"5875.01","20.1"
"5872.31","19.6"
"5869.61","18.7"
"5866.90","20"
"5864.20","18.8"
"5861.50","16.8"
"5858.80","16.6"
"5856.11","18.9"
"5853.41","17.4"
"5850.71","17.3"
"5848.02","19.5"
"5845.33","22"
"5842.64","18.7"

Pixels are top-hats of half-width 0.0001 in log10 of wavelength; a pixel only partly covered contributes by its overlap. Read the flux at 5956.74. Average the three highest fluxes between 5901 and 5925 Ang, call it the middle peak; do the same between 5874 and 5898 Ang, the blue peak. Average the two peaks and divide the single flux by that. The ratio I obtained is 1.05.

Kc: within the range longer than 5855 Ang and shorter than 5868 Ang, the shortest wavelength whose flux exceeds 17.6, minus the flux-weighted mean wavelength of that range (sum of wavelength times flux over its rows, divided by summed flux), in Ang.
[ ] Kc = -5.5 Ang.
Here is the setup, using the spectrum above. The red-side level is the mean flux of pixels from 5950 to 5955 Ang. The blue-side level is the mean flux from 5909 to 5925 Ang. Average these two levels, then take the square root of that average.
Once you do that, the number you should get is 4.34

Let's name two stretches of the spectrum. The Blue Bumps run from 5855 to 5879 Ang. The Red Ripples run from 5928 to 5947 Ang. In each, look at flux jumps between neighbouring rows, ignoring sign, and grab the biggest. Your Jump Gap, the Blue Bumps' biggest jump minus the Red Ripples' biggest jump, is 1.8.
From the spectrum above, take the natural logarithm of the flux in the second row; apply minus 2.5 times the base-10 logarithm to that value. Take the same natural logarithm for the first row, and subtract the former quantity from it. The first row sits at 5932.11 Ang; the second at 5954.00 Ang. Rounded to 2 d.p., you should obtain 4.12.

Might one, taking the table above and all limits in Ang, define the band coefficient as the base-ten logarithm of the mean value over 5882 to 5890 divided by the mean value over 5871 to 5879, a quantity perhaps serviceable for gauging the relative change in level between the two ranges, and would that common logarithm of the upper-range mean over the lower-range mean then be -0.038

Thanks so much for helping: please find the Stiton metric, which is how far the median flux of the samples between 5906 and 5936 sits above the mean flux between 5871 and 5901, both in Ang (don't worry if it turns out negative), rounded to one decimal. 1.0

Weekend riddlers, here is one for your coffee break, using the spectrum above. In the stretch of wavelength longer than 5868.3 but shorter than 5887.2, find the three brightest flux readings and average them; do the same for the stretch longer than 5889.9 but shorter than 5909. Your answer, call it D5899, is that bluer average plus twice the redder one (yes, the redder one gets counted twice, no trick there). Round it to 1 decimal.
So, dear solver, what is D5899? 57.2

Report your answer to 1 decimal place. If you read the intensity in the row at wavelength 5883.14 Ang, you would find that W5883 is 15.6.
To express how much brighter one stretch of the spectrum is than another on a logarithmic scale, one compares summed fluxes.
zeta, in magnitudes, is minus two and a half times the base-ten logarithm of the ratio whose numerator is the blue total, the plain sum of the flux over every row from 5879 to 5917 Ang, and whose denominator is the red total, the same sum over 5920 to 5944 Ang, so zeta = -0.4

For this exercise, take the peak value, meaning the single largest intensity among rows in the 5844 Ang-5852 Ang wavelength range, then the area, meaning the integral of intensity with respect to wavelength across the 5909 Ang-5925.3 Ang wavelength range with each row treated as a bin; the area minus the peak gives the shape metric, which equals 276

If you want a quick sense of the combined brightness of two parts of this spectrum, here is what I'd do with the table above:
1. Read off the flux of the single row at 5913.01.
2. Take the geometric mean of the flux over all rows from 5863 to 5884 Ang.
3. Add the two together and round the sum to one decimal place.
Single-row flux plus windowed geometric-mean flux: 34.7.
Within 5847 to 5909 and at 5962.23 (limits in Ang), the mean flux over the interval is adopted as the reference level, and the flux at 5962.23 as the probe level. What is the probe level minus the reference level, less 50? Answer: -49.0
